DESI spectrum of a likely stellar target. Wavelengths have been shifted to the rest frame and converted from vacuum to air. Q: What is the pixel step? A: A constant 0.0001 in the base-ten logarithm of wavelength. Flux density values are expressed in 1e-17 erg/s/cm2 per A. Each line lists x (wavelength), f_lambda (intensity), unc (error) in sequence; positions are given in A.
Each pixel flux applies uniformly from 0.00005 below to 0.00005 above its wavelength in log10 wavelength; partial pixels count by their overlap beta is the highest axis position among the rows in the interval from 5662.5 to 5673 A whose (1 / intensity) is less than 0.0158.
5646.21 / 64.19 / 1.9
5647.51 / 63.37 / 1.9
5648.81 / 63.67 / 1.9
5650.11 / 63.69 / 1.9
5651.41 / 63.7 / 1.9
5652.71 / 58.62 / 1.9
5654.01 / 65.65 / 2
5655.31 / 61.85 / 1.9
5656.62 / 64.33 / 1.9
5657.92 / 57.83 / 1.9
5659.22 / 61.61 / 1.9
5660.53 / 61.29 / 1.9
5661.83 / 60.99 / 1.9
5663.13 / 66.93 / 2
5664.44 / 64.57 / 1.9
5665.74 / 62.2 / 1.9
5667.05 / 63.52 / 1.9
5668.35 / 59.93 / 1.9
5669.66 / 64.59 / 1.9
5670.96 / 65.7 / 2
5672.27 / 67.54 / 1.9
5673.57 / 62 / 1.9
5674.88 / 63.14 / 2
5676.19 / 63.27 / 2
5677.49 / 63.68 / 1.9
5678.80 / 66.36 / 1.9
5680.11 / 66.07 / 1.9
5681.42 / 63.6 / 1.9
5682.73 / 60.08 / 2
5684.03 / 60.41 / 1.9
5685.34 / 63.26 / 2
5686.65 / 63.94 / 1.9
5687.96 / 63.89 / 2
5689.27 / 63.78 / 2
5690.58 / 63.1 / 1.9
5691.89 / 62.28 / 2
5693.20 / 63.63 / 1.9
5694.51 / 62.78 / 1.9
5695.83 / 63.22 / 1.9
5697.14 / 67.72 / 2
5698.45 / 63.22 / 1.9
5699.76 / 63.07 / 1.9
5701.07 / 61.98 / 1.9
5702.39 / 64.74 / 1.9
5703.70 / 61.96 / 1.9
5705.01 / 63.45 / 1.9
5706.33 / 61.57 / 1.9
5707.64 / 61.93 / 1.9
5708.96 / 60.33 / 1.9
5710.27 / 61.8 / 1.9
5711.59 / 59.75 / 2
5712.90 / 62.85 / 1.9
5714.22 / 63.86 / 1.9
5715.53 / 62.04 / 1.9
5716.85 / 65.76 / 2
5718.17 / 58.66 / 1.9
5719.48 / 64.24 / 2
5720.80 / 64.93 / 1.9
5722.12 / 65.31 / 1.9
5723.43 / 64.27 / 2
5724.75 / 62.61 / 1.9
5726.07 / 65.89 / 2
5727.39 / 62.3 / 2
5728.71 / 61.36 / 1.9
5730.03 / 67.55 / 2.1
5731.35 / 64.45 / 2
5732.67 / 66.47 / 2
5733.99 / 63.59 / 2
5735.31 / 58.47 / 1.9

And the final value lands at 5672.27 A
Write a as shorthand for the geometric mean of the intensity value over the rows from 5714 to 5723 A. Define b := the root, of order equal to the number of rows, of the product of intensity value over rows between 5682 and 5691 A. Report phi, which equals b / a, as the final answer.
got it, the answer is 0.99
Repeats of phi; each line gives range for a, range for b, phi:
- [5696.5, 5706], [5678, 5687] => 0.99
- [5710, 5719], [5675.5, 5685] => 1.02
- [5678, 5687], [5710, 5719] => 0.98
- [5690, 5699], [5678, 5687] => 0.99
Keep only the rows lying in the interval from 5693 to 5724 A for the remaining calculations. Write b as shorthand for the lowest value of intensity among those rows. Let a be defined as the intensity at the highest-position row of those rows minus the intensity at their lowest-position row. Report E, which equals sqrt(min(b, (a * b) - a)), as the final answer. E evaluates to 6.07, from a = 1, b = 58.66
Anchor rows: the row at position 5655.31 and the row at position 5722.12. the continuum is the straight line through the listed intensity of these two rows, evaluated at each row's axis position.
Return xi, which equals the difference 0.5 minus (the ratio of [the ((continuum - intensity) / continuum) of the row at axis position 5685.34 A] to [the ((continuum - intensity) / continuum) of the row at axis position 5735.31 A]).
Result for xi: 0.5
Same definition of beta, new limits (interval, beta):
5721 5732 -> 5731.35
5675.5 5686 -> 5681.42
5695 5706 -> 5705.01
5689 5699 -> 5697.14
